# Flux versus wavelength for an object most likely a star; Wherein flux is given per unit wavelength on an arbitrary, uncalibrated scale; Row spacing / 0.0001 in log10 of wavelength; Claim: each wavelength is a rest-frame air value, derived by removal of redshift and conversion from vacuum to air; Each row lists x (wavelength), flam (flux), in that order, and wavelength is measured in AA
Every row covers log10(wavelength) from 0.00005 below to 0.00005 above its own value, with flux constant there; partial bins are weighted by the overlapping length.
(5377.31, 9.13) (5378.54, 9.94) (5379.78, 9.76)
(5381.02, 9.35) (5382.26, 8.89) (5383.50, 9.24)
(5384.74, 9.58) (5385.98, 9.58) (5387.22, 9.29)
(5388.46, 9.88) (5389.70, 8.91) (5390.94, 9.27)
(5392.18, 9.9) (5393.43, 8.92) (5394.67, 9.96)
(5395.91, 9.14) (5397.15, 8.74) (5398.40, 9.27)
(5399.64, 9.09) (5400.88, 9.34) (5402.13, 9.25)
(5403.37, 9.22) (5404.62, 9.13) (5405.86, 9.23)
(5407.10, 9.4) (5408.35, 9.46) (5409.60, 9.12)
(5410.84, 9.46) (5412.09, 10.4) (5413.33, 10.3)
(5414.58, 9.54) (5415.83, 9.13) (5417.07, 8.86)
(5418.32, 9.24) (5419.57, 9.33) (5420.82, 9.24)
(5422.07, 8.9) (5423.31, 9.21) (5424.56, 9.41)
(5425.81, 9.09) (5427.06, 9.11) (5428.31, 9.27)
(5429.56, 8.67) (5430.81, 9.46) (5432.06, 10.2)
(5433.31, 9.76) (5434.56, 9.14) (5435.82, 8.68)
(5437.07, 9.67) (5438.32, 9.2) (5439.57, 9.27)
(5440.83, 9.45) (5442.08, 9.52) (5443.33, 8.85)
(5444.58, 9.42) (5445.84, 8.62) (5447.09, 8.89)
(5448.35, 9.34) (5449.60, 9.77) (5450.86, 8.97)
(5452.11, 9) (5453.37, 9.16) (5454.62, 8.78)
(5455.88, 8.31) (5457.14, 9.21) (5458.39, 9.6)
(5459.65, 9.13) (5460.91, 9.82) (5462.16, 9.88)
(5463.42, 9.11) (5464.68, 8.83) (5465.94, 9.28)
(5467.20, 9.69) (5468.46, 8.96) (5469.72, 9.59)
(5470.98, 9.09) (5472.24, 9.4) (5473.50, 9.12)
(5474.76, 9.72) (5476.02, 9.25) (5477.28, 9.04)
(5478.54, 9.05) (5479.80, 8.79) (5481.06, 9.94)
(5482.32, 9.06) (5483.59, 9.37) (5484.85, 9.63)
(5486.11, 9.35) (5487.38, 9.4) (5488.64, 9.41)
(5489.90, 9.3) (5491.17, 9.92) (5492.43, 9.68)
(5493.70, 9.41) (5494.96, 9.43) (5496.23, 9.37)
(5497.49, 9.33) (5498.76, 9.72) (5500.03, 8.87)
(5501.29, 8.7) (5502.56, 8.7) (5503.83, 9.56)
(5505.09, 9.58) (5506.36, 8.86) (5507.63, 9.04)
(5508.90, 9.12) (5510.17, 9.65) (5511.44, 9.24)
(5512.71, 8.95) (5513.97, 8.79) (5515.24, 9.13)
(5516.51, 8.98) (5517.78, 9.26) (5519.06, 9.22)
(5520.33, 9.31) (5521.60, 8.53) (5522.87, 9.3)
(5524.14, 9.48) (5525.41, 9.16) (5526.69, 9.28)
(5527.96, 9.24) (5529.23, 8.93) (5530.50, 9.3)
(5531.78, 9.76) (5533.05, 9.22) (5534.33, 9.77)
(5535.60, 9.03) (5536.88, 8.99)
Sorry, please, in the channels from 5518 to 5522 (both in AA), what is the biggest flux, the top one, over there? 9.31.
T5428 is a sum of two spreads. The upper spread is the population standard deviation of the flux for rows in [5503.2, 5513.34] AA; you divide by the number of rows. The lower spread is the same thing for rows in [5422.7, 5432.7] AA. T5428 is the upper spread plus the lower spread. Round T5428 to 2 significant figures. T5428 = 0.70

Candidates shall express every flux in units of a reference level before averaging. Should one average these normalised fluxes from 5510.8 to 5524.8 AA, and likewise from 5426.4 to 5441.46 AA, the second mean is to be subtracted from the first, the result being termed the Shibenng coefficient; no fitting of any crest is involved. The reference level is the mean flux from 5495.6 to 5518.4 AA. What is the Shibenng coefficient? -0.023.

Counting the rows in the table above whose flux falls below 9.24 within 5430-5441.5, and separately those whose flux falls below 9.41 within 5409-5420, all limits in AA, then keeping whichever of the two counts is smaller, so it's 3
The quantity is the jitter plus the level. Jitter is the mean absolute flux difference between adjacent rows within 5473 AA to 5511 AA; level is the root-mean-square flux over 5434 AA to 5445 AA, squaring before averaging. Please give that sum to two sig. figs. 9.6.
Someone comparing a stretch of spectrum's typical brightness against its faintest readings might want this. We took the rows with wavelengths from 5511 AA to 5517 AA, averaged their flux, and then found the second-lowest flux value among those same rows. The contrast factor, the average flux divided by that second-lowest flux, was 1.008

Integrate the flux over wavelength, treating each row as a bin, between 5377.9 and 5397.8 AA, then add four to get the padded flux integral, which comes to 191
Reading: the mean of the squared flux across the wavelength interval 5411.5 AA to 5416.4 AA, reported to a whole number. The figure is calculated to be 97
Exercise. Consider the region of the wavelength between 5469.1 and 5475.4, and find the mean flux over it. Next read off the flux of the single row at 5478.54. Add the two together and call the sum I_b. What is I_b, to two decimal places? 18.43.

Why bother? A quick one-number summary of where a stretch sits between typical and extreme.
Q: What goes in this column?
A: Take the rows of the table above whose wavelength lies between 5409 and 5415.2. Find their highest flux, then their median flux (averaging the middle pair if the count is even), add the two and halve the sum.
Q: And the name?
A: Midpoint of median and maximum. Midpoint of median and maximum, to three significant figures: 9.97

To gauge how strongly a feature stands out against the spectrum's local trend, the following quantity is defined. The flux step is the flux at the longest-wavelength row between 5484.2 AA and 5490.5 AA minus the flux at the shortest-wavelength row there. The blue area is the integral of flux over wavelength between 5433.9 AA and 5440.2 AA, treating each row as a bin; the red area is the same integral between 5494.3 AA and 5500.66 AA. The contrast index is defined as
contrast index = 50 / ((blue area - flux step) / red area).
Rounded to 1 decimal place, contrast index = 51.1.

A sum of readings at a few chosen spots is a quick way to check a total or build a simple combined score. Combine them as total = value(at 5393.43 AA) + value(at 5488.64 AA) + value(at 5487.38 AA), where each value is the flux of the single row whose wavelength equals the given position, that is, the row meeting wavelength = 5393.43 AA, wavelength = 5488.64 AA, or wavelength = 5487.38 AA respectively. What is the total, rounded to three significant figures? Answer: 27.7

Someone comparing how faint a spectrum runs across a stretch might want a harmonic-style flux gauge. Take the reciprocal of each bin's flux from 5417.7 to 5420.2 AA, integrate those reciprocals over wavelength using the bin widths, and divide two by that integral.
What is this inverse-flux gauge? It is 7.44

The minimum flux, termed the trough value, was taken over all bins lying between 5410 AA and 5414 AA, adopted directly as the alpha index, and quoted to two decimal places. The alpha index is 9.46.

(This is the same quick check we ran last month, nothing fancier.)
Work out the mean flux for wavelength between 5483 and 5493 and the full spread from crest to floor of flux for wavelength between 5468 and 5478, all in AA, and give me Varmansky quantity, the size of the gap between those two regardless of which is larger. 8.75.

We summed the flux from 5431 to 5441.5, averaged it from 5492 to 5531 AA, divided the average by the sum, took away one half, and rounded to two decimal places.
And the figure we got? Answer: -0.38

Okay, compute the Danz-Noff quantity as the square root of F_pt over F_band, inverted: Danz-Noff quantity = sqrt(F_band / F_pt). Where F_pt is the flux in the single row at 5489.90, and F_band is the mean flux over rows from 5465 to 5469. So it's 1.00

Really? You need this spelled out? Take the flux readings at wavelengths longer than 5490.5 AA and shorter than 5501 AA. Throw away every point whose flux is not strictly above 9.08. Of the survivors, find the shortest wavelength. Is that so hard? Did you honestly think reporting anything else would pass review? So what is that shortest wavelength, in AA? 5491.17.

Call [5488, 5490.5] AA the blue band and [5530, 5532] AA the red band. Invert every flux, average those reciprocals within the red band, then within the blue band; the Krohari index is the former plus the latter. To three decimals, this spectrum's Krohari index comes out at 0.212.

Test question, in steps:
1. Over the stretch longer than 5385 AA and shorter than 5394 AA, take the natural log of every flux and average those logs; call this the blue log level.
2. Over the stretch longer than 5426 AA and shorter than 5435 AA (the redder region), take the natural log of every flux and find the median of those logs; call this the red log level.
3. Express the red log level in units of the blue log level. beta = 0.99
